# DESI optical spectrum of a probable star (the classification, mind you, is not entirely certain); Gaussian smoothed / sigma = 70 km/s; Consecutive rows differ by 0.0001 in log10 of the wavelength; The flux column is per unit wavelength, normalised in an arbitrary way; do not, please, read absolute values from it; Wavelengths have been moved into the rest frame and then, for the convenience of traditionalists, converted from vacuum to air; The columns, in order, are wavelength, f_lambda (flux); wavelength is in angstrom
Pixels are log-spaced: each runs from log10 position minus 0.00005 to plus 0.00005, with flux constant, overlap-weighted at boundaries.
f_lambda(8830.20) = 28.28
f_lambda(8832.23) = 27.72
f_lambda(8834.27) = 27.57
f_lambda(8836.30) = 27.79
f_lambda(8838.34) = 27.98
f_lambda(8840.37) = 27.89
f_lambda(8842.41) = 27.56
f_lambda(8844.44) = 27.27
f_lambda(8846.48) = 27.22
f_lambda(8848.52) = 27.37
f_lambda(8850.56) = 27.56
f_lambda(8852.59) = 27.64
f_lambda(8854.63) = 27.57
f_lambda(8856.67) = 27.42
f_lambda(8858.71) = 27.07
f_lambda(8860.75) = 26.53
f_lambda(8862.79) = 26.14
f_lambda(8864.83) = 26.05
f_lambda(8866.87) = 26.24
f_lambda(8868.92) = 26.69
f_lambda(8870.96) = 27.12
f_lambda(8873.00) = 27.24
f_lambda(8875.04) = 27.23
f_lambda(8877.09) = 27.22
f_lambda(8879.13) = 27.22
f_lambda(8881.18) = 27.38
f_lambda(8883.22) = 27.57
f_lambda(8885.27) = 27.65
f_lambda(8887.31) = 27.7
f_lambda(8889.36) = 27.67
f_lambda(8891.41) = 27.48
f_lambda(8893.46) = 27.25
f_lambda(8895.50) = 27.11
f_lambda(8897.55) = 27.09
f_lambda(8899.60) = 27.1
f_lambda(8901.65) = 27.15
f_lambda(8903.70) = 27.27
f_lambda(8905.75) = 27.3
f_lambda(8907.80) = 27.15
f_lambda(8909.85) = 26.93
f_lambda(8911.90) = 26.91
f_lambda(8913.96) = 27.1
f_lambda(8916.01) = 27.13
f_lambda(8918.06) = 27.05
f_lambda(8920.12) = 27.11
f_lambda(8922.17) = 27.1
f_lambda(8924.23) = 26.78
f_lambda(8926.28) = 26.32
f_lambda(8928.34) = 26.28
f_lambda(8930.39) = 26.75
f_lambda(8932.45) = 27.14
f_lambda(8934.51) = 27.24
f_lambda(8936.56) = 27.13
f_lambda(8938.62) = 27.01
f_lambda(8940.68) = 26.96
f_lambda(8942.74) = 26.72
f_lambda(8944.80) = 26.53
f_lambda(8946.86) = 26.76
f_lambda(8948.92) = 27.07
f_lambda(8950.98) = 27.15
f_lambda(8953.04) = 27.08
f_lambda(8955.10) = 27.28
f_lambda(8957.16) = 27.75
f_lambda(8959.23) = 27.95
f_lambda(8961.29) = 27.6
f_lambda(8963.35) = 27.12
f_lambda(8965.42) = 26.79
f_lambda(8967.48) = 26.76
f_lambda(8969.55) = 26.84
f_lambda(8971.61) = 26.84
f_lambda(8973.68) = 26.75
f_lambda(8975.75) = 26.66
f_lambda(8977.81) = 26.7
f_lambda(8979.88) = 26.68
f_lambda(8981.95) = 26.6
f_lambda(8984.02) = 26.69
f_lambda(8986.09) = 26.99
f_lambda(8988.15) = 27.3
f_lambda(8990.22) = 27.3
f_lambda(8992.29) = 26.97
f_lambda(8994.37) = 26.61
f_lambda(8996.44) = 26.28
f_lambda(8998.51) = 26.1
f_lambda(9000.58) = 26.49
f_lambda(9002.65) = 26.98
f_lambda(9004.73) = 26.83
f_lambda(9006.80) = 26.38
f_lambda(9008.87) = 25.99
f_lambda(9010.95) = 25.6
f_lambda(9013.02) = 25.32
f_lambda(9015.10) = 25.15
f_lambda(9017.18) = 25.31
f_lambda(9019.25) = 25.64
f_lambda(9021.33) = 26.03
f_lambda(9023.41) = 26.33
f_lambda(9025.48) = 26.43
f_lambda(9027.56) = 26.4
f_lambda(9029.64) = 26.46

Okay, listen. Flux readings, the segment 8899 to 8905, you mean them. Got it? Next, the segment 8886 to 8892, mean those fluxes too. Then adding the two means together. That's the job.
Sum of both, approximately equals 54.8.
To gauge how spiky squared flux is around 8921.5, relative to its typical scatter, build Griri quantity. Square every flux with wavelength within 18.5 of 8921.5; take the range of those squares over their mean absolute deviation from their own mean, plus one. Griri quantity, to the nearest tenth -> 5.7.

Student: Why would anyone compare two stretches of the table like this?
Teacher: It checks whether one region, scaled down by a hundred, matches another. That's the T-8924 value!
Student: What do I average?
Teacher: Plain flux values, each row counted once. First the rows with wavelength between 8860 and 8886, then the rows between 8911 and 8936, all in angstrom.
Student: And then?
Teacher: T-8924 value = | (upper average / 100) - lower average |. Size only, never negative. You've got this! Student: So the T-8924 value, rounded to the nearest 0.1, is 26.7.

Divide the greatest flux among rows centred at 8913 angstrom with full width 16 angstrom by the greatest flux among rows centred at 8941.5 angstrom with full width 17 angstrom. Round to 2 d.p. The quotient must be 1.00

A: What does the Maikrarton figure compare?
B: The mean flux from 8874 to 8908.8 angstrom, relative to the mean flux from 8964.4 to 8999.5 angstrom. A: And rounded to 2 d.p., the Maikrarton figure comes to 1.02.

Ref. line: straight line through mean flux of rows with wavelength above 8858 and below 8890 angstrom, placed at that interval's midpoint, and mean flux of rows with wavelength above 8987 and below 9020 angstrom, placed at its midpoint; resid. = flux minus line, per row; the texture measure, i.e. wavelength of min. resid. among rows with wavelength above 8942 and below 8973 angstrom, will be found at 8944.80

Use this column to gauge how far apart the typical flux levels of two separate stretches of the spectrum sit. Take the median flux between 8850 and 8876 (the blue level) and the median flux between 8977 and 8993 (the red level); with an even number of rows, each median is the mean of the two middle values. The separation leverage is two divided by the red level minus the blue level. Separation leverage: -7.0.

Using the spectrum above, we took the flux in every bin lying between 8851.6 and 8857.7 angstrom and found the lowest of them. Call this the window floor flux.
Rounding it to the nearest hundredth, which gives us 27.42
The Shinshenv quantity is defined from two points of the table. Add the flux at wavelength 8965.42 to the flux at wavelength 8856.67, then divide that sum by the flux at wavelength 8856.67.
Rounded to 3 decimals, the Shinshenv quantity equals 1.977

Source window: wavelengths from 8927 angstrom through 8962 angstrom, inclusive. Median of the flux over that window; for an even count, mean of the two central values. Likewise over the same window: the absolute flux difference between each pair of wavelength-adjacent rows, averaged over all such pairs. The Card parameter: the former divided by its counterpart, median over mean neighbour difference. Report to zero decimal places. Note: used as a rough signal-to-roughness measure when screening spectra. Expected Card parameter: 121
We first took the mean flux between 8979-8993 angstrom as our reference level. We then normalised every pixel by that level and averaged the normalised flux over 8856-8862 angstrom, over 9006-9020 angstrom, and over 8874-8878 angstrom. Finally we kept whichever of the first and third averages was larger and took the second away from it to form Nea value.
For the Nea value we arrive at 0.059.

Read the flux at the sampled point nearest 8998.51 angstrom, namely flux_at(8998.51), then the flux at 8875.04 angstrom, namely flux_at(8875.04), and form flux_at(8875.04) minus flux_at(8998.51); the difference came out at 1.1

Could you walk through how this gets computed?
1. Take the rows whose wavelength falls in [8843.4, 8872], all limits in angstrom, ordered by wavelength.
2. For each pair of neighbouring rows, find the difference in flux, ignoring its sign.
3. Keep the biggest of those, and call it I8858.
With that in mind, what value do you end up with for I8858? 0.54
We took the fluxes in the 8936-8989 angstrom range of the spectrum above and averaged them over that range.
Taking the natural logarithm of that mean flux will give 3.30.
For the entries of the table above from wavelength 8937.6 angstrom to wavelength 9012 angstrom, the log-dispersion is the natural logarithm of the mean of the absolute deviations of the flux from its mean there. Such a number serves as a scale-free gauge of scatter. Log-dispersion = -1.10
